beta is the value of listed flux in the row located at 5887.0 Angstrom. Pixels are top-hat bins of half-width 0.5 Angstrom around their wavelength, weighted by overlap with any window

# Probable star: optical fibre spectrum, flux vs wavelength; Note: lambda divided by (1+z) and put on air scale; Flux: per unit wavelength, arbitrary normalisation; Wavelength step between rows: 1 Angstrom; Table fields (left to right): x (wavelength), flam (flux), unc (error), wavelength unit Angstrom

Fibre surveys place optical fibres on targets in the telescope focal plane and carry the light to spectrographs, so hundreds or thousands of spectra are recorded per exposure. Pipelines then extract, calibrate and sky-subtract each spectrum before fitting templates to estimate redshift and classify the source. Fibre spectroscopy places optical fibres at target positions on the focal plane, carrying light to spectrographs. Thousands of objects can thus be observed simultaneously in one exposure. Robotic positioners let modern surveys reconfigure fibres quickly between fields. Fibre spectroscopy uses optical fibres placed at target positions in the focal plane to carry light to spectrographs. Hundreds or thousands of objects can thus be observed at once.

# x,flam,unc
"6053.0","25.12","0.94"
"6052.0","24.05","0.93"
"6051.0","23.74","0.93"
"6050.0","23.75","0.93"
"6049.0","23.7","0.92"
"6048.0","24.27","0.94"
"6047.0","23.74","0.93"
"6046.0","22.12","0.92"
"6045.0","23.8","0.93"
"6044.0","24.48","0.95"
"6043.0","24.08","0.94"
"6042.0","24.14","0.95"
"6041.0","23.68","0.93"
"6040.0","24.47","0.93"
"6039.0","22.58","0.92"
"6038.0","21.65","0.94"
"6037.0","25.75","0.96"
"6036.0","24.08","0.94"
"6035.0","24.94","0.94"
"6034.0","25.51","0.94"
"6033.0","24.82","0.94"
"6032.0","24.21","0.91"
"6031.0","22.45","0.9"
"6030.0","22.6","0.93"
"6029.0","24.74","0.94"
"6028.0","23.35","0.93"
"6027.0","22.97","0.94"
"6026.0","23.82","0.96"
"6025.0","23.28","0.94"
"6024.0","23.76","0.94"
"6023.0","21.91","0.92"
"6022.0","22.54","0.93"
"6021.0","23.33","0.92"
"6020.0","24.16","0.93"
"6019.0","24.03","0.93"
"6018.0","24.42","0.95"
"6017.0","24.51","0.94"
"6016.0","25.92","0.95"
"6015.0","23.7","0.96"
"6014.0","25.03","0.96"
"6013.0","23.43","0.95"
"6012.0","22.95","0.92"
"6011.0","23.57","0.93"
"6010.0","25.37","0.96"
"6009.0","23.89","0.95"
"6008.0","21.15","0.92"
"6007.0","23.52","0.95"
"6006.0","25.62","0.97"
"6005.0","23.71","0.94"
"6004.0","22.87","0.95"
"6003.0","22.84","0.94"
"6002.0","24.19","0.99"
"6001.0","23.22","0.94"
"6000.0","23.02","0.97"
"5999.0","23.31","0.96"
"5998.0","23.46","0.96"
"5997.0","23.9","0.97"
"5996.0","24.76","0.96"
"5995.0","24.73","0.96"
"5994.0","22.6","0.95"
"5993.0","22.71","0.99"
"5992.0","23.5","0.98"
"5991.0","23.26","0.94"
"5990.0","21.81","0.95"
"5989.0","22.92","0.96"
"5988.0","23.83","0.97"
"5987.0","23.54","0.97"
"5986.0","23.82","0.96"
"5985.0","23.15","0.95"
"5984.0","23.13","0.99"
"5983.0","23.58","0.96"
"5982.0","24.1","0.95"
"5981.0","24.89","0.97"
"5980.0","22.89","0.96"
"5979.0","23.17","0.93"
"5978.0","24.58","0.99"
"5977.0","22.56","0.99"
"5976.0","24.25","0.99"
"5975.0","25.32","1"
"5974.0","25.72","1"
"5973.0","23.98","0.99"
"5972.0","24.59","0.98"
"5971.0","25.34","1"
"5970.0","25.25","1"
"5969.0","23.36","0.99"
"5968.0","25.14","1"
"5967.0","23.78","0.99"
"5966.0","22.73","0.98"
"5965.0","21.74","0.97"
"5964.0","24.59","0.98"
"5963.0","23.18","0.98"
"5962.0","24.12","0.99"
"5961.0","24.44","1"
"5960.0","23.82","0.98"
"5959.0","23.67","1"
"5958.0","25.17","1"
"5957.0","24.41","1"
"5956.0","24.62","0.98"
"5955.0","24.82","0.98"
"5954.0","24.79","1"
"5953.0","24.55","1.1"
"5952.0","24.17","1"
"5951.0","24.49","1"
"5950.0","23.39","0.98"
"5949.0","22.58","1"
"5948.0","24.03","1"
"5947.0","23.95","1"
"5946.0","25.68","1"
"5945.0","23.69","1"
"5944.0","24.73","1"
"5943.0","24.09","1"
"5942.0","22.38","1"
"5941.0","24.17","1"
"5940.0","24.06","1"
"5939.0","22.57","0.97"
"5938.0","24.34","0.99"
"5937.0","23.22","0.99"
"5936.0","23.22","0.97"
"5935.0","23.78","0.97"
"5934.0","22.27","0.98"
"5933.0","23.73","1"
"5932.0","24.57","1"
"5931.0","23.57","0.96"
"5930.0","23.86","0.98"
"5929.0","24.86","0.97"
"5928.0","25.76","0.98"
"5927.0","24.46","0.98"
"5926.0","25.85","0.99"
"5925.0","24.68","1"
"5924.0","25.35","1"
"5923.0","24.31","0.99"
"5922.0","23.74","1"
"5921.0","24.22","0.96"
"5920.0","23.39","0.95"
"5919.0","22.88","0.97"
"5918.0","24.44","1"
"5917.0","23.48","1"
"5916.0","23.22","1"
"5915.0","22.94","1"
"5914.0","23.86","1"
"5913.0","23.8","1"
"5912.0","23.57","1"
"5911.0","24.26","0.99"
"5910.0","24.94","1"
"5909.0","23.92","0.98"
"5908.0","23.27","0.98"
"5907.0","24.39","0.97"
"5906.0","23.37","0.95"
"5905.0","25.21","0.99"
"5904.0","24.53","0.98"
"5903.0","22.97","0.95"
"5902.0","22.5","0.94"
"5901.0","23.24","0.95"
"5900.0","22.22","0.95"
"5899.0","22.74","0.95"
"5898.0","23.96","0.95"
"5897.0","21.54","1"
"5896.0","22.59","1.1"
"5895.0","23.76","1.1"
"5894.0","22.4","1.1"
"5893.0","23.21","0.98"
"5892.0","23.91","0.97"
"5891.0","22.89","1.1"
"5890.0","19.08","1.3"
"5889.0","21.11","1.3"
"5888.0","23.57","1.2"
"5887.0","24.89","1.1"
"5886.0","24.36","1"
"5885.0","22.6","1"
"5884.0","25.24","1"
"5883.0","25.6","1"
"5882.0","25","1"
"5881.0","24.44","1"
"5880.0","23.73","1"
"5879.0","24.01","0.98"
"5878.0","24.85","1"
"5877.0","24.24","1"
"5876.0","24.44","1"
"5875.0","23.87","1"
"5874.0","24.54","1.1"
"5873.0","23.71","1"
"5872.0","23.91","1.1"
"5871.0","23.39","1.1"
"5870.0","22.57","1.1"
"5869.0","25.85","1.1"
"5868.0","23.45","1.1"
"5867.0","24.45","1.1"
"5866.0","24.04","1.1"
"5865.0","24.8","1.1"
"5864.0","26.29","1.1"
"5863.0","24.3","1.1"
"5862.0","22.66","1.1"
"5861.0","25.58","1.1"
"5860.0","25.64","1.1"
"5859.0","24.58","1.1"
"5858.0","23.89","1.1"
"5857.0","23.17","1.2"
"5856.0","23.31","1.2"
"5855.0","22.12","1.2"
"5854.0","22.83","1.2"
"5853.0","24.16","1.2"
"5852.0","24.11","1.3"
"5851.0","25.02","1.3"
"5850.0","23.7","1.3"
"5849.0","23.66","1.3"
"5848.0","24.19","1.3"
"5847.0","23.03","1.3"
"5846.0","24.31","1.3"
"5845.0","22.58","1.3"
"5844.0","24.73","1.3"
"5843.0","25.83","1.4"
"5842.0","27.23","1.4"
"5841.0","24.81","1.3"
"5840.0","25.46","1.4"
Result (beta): 24.89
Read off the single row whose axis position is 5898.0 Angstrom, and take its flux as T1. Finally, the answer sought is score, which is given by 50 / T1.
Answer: 2.09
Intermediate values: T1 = 23.96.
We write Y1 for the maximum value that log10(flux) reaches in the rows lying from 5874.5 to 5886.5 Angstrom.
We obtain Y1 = 1.41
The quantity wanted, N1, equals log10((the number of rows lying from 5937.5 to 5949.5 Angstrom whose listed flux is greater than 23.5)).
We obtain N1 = 0.95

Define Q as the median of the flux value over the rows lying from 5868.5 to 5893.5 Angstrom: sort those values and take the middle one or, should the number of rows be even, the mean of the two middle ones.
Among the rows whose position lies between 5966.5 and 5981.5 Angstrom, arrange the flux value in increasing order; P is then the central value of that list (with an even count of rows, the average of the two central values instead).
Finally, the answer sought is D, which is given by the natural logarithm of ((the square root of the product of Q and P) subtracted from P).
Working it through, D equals -1.1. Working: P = 24.6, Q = 23.9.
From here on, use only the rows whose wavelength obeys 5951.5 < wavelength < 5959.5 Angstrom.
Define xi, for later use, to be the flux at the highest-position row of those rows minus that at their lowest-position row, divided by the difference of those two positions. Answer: -0.07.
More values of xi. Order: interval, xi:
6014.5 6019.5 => 0.08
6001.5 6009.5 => -0.04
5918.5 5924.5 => 0.49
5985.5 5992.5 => -0.05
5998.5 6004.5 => -0.09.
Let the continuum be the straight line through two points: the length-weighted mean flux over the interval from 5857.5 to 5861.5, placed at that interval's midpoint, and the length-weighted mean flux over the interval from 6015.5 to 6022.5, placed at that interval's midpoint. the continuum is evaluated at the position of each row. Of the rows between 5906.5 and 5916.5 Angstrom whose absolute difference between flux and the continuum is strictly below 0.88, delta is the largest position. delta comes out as 5914.0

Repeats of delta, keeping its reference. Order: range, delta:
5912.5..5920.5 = 5918.0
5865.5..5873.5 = 5867.0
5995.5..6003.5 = 6002.0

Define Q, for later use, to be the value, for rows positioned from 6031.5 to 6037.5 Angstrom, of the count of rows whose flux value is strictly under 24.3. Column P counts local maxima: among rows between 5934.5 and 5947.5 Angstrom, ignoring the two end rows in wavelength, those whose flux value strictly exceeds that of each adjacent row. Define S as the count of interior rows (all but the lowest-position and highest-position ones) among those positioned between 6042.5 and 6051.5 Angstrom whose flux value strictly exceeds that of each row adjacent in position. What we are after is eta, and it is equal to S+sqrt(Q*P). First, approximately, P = 4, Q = 2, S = 3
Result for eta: 5.8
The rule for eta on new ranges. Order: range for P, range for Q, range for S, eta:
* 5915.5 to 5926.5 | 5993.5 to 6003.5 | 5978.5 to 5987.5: 6.9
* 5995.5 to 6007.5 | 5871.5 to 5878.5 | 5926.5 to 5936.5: 5.8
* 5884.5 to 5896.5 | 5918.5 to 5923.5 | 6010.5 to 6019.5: 5.5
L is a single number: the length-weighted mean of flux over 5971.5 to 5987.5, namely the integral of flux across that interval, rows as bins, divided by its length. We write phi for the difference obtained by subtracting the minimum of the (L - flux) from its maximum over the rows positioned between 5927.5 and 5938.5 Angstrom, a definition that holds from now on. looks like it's 3.5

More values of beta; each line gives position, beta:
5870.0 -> 22.57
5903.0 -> 22.97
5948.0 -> 24.03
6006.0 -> 25.62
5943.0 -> 24.09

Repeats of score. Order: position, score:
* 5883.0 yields 1.95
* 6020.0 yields 2.07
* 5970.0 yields 1.98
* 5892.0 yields 2.09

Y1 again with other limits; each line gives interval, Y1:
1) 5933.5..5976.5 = 1.41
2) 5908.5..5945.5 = 1.41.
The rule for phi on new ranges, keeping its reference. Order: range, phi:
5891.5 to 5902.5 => 2.4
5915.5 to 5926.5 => 3.0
